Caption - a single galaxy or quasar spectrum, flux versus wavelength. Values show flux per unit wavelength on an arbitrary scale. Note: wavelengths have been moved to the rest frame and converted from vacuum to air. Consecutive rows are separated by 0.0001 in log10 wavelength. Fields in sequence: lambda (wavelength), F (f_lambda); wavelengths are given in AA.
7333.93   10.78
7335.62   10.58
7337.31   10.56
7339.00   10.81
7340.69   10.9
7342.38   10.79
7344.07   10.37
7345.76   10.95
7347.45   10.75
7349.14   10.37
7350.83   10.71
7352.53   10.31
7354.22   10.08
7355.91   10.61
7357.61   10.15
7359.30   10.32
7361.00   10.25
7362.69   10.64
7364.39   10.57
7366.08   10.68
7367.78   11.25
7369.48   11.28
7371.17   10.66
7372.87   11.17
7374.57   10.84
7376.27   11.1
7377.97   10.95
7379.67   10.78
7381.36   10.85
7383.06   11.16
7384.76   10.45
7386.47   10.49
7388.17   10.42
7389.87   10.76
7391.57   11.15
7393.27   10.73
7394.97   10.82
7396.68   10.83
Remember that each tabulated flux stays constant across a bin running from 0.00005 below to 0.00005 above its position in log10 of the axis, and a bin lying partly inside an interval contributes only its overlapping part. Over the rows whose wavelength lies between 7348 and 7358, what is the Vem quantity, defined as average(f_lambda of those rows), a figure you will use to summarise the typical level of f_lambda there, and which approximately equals 10.4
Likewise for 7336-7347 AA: 10.7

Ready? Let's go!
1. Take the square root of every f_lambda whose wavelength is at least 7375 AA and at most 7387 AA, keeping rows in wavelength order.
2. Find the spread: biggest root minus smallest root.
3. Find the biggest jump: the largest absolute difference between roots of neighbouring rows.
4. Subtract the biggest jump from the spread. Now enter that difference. 0.00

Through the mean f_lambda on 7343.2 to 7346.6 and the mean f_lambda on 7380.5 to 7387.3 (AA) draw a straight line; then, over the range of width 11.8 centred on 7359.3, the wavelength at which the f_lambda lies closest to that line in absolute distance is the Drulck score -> 7362.69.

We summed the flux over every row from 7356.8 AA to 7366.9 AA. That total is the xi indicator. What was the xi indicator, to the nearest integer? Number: 63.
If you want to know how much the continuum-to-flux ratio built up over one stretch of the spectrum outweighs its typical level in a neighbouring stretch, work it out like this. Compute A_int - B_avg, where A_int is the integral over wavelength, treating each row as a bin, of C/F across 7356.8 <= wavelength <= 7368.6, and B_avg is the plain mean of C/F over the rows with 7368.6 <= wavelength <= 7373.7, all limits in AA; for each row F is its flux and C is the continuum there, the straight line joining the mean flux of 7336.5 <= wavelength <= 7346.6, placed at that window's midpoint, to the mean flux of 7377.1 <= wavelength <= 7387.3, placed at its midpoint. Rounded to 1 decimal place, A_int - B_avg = 11.1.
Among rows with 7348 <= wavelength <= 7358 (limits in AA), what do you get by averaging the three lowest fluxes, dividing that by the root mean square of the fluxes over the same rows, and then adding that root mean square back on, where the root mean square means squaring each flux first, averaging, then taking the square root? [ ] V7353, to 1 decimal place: 11.4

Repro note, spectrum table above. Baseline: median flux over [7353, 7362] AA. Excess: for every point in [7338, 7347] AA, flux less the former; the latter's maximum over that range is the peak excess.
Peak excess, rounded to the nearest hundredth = 0.70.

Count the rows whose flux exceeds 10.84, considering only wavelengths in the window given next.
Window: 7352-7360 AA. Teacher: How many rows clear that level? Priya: 0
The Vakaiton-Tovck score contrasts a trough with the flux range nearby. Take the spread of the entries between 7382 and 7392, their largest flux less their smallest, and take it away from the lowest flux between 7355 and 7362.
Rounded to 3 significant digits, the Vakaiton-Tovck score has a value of 9.41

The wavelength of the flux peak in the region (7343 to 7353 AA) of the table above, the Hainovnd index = 7345.76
